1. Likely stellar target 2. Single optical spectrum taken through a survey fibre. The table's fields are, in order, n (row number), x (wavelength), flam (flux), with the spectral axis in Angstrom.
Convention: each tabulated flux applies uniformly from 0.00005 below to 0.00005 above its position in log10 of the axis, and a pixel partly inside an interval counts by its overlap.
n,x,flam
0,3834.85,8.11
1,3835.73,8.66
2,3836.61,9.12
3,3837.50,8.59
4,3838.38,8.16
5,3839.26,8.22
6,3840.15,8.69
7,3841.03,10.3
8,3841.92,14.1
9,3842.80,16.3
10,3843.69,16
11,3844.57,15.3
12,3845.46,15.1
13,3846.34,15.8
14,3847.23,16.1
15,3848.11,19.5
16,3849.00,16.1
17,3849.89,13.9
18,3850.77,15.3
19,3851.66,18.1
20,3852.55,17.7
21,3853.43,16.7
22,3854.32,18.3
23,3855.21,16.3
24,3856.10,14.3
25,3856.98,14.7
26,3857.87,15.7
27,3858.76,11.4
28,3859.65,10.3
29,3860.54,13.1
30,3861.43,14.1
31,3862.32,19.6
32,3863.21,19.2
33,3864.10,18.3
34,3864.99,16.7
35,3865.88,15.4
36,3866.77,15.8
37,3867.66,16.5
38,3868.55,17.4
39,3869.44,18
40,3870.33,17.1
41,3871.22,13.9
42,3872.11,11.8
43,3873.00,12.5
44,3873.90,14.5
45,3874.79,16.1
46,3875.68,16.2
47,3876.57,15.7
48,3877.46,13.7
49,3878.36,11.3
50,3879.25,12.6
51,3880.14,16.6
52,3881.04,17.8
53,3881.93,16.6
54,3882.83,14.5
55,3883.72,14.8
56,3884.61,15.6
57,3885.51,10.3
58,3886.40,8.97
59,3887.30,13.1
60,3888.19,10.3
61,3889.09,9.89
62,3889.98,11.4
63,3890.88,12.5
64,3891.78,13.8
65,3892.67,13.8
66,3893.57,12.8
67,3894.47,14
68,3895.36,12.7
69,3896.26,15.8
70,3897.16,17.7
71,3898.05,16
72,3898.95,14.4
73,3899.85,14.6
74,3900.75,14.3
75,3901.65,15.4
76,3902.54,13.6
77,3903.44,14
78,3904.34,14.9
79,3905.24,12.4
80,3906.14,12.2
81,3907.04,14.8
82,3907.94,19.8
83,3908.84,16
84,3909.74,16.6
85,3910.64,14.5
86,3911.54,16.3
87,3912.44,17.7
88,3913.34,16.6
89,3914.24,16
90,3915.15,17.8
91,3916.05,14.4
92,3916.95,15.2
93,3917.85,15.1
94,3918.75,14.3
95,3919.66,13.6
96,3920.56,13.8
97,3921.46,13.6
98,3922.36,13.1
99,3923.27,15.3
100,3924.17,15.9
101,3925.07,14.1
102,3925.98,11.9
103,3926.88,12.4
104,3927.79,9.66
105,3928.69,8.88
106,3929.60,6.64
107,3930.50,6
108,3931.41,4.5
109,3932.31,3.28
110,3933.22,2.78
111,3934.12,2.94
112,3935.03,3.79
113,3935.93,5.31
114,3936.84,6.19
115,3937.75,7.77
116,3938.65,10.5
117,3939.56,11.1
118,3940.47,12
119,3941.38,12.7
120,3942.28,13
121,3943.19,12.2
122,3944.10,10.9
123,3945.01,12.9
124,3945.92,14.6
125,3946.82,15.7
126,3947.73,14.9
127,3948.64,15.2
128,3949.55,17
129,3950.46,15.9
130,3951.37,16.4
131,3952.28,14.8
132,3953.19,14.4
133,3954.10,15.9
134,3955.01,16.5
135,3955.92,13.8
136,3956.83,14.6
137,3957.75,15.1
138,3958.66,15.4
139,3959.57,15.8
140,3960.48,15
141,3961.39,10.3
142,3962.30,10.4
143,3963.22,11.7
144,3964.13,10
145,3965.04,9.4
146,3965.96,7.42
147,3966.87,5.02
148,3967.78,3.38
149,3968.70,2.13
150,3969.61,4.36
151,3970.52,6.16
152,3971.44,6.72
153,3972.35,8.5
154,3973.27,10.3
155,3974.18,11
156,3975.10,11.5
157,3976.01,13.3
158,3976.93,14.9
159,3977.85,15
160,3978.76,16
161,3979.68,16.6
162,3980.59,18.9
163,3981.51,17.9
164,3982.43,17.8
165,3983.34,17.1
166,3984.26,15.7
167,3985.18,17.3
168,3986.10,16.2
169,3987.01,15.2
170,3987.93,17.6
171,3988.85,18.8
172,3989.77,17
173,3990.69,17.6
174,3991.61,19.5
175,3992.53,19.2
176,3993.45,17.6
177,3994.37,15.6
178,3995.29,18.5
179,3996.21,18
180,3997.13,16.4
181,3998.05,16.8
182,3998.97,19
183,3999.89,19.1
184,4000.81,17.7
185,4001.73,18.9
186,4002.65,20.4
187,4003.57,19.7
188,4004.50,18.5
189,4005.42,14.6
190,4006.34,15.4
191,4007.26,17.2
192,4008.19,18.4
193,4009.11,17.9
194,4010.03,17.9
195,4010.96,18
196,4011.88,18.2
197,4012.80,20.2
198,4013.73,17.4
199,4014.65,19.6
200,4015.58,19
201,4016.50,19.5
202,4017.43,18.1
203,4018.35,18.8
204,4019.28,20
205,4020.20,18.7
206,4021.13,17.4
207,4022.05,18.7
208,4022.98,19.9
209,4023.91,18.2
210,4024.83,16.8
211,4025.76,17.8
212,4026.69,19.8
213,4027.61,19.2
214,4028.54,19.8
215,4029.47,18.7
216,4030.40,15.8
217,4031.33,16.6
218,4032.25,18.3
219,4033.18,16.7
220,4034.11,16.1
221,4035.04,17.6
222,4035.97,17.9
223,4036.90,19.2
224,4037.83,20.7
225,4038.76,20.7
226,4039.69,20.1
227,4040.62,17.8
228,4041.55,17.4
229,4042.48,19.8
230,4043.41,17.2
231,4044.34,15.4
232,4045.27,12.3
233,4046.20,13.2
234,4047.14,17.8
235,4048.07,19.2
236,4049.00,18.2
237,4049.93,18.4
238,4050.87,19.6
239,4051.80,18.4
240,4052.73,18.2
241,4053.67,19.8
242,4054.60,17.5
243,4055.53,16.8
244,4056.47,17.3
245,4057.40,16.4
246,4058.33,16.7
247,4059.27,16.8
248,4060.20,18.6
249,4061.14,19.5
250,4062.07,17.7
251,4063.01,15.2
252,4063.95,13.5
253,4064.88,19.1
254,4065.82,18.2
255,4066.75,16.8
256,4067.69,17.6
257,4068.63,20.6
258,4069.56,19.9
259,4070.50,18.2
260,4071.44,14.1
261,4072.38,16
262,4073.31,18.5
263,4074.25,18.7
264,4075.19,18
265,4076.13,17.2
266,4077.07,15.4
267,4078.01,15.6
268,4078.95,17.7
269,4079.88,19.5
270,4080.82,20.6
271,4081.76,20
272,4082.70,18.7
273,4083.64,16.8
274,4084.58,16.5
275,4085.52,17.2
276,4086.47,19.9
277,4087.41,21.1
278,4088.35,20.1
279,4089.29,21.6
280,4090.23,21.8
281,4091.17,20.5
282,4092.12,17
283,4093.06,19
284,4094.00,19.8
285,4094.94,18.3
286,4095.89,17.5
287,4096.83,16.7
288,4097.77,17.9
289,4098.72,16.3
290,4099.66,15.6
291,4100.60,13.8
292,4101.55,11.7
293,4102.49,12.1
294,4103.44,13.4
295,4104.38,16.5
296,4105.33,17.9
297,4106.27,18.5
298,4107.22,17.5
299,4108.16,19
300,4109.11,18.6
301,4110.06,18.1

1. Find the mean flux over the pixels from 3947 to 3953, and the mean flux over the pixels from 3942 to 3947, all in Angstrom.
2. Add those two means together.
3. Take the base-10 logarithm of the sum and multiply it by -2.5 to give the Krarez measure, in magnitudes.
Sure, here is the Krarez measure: -3.65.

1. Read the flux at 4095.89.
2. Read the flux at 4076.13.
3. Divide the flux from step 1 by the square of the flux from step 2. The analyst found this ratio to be 0.06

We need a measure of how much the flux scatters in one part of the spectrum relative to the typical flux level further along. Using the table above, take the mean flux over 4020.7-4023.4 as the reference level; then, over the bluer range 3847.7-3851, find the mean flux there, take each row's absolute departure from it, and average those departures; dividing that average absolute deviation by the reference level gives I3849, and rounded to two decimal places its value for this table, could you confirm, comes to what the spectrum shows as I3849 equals 0.09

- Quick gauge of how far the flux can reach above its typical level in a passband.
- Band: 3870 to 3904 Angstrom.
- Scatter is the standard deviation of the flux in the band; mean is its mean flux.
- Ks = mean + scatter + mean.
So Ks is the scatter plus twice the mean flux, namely 30.1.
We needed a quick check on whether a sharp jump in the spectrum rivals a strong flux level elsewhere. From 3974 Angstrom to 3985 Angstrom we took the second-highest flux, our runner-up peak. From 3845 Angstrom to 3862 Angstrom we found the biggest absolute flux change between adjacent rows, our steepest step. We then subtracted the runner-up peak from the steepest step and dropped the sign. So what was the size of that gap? 13.6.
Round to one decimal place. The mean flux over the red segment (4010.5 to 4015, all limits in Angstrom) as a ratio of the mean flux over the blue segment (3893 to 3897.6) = 1.3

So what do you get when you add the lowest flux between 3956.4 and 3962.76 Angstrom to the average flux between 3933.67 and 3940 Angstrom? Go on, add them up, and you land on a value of 17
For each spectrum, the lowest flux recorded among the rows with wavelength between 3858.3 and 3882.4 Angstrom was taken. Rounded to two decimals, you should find 10.30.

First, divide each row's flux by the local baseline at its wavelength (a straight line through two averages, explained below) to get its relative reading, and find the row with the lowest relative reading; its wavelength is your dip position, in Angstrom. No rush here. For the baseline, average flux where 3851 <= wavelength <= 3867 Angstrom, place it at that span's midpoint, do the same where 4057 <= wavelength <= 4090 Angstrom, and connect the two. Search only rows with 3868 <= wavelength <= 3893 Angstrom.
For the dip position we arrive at 3886.40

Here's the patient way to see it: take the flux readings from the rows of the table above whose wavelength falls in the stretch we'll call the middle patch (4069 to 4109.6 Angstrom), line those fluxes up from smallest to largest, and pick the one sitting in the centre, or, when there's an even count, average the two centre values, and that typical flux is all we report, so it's 17.9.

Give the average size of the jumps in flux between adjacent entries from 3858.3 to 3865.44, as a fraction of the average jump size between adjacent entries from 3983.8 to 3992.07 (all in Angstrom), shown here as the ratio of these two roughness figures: 1.31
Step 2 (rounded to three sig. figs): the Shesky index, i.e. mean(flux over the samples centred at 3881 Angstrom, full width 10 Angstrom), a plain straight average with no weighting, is 14.5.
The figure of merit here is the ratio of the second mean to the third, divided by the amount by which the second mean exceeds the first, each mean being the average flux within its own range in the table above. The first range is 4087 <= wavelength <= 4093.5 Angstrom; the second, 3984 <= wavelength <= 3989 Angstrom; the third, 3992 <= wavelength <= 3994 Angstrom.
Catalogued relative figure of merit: -0.27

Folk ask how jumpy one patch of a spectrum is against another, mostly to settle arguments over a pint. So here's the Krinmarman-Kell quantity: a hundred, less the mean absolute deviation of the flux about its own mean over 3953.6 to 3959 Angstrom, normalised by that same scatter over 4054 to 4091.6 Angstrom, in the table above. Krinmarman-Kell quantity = 99.6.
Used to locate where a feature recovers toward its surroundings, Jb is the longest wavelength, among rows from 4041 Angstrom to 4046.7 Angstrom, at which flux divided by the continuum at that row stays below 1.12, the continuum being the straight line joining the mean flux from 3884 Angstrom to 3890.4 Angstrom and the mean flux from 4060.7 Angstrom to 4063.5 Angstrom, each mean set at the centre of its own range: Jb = 4046.20 Angstrom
